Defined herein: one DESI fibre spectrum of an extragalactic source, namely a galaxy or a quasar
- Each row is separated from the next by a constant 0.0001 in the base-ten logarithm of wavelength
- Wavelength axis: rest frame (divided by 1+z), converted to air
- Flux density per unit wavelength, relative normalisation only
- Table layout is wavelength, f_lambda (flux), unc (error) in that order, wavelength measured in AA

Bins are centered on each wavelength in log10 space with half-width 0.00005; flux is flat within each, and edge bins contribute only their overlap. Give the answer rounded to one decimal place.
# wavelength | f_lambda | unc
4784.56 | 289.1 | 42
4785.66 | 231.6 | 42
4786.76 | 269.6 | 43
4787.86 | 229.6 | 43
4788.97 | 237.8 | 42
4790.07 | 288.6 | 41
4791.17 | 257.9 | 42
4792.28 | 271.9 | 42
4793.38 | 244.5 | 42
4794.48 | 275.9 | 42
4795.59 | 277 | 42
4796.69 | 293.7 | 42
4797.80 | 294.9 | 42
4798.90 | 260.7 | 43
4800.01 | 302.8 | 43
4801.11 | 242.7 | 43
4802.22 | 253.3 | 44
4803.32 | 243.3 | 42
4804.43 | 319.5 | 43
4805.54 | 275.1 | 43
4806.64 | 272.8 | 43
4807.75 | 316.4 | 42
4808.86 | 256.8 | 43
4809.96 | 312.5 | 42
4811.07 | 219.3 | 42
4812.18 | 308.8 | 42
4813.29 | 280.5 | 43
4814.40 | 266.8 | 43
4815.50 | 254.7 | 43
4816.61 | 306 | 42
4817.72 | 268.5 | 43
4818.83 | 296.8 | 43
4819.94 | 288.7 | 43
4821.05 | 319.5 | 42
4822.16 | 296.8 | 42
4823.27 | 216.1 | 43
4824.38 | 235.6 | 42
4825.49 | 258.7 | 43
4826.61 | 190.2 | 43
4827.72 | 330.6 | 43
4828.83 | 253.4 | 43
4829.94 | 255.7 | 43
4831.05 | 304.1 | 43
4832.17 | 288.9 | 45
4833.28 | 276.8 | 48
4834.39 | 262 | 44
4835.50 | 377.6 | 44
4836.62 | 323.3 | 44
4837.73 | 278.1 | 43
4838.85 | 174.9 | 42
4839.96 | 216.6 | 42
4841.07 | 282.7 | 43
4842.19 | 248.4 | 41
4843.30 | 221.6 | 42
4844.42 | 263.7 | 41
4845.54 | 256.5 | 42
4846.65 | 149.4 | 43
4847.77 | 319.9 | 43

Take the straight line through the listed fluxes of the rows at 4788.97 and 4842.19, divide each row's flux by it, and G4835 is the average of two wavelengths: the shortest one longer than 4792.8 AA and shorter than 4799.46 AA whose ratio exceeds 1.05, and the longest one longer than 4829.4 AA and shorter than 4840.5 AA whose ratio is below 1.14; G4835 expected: 4817.2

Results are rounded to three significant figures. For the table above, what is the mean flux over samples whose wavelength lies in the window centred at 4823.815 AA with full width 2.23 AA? 226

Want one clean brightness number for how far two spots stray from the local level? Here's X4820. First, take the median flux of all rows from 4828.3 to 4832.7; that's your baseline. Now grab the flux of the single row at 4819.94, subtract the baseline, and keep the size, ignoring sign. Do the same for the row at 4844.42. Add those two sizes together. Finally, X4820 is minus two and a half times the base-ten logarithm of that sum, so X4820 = -3.49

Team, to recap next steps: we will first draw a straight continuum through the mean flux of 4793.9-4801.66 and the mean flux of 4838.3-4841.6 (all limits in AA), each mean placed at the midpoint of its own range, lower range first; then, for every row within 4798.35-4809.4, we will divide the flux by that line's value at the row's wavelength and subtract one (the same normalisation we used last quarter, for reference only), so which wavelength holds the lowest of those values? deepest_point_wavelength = 4801.11 AA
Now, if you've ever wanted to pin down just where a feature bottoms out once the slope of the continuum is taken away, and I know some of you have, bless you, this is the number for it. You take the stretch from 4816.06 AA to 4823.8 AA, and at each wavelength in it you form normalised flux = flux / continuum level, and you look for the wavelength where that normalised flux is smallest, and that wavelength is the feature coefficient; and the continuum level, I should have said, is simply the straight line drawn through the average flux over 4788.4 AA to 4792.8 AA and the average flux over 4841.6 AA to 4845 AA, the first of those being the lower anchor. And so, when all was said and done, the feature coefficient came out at 4823.27 AA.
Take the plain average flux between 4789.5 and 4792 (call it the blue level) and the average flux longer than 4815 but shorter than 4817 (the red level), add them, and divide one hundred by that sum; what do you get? 0.181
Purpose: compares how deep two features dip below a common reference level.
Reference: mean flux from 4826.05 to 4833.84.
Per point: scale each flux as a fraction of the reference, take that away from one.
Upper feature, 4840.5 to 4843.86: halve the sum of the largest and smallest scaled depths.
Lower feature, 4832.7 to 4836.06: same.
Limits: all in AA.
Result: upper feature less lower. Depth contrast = 0.25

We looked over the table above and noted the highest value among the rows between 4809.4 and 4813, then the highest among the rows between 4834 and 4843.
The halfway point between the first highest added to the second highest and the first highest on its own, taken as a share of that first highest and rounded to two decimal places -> 1.60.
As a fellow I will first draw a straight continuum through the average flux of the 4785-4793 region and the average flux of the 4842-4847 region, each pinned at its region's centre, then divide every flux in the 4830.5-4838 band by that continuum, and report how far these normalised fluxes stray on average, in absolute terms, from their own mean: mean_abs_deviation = 0.123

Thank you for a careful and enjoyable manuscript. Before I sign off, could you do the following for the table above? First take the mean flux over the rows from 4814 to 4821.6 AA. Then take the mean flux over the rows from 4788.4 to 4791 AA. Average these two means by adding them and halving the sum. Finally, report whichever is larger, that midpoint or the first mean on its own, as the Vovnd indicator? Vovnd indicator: 286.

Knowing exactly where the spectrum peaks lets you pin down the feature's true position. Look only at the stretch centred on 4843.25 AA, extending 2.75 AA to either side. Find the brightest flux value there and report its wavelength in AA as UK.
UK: 4841.07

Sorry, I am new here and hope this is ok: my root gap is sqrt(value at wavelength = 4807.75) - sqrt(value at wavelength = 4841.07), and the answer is 1.0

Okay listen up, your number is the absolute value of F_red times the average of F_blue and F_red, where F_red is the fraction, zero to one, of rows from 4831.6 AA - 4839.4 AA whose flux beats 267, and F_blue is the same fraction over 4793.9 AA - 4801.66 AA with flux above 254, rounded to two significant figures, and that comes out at 0.56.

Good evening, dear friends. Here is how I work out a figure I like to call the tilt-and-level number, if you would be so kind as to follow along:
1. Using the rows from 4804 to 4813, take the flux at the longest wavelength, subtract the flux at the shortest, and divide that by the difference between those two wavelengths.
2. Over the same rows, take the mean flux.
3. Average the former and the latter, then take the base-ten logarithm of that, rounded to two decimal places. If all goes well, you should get 2.15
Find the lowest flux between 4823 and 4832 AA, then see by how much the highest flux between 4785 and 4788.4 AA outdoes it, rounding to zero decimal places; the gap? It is 79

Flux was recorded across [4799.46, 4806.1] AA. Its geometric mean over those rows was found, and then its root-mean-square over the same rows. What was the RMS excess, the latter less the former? 3.2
